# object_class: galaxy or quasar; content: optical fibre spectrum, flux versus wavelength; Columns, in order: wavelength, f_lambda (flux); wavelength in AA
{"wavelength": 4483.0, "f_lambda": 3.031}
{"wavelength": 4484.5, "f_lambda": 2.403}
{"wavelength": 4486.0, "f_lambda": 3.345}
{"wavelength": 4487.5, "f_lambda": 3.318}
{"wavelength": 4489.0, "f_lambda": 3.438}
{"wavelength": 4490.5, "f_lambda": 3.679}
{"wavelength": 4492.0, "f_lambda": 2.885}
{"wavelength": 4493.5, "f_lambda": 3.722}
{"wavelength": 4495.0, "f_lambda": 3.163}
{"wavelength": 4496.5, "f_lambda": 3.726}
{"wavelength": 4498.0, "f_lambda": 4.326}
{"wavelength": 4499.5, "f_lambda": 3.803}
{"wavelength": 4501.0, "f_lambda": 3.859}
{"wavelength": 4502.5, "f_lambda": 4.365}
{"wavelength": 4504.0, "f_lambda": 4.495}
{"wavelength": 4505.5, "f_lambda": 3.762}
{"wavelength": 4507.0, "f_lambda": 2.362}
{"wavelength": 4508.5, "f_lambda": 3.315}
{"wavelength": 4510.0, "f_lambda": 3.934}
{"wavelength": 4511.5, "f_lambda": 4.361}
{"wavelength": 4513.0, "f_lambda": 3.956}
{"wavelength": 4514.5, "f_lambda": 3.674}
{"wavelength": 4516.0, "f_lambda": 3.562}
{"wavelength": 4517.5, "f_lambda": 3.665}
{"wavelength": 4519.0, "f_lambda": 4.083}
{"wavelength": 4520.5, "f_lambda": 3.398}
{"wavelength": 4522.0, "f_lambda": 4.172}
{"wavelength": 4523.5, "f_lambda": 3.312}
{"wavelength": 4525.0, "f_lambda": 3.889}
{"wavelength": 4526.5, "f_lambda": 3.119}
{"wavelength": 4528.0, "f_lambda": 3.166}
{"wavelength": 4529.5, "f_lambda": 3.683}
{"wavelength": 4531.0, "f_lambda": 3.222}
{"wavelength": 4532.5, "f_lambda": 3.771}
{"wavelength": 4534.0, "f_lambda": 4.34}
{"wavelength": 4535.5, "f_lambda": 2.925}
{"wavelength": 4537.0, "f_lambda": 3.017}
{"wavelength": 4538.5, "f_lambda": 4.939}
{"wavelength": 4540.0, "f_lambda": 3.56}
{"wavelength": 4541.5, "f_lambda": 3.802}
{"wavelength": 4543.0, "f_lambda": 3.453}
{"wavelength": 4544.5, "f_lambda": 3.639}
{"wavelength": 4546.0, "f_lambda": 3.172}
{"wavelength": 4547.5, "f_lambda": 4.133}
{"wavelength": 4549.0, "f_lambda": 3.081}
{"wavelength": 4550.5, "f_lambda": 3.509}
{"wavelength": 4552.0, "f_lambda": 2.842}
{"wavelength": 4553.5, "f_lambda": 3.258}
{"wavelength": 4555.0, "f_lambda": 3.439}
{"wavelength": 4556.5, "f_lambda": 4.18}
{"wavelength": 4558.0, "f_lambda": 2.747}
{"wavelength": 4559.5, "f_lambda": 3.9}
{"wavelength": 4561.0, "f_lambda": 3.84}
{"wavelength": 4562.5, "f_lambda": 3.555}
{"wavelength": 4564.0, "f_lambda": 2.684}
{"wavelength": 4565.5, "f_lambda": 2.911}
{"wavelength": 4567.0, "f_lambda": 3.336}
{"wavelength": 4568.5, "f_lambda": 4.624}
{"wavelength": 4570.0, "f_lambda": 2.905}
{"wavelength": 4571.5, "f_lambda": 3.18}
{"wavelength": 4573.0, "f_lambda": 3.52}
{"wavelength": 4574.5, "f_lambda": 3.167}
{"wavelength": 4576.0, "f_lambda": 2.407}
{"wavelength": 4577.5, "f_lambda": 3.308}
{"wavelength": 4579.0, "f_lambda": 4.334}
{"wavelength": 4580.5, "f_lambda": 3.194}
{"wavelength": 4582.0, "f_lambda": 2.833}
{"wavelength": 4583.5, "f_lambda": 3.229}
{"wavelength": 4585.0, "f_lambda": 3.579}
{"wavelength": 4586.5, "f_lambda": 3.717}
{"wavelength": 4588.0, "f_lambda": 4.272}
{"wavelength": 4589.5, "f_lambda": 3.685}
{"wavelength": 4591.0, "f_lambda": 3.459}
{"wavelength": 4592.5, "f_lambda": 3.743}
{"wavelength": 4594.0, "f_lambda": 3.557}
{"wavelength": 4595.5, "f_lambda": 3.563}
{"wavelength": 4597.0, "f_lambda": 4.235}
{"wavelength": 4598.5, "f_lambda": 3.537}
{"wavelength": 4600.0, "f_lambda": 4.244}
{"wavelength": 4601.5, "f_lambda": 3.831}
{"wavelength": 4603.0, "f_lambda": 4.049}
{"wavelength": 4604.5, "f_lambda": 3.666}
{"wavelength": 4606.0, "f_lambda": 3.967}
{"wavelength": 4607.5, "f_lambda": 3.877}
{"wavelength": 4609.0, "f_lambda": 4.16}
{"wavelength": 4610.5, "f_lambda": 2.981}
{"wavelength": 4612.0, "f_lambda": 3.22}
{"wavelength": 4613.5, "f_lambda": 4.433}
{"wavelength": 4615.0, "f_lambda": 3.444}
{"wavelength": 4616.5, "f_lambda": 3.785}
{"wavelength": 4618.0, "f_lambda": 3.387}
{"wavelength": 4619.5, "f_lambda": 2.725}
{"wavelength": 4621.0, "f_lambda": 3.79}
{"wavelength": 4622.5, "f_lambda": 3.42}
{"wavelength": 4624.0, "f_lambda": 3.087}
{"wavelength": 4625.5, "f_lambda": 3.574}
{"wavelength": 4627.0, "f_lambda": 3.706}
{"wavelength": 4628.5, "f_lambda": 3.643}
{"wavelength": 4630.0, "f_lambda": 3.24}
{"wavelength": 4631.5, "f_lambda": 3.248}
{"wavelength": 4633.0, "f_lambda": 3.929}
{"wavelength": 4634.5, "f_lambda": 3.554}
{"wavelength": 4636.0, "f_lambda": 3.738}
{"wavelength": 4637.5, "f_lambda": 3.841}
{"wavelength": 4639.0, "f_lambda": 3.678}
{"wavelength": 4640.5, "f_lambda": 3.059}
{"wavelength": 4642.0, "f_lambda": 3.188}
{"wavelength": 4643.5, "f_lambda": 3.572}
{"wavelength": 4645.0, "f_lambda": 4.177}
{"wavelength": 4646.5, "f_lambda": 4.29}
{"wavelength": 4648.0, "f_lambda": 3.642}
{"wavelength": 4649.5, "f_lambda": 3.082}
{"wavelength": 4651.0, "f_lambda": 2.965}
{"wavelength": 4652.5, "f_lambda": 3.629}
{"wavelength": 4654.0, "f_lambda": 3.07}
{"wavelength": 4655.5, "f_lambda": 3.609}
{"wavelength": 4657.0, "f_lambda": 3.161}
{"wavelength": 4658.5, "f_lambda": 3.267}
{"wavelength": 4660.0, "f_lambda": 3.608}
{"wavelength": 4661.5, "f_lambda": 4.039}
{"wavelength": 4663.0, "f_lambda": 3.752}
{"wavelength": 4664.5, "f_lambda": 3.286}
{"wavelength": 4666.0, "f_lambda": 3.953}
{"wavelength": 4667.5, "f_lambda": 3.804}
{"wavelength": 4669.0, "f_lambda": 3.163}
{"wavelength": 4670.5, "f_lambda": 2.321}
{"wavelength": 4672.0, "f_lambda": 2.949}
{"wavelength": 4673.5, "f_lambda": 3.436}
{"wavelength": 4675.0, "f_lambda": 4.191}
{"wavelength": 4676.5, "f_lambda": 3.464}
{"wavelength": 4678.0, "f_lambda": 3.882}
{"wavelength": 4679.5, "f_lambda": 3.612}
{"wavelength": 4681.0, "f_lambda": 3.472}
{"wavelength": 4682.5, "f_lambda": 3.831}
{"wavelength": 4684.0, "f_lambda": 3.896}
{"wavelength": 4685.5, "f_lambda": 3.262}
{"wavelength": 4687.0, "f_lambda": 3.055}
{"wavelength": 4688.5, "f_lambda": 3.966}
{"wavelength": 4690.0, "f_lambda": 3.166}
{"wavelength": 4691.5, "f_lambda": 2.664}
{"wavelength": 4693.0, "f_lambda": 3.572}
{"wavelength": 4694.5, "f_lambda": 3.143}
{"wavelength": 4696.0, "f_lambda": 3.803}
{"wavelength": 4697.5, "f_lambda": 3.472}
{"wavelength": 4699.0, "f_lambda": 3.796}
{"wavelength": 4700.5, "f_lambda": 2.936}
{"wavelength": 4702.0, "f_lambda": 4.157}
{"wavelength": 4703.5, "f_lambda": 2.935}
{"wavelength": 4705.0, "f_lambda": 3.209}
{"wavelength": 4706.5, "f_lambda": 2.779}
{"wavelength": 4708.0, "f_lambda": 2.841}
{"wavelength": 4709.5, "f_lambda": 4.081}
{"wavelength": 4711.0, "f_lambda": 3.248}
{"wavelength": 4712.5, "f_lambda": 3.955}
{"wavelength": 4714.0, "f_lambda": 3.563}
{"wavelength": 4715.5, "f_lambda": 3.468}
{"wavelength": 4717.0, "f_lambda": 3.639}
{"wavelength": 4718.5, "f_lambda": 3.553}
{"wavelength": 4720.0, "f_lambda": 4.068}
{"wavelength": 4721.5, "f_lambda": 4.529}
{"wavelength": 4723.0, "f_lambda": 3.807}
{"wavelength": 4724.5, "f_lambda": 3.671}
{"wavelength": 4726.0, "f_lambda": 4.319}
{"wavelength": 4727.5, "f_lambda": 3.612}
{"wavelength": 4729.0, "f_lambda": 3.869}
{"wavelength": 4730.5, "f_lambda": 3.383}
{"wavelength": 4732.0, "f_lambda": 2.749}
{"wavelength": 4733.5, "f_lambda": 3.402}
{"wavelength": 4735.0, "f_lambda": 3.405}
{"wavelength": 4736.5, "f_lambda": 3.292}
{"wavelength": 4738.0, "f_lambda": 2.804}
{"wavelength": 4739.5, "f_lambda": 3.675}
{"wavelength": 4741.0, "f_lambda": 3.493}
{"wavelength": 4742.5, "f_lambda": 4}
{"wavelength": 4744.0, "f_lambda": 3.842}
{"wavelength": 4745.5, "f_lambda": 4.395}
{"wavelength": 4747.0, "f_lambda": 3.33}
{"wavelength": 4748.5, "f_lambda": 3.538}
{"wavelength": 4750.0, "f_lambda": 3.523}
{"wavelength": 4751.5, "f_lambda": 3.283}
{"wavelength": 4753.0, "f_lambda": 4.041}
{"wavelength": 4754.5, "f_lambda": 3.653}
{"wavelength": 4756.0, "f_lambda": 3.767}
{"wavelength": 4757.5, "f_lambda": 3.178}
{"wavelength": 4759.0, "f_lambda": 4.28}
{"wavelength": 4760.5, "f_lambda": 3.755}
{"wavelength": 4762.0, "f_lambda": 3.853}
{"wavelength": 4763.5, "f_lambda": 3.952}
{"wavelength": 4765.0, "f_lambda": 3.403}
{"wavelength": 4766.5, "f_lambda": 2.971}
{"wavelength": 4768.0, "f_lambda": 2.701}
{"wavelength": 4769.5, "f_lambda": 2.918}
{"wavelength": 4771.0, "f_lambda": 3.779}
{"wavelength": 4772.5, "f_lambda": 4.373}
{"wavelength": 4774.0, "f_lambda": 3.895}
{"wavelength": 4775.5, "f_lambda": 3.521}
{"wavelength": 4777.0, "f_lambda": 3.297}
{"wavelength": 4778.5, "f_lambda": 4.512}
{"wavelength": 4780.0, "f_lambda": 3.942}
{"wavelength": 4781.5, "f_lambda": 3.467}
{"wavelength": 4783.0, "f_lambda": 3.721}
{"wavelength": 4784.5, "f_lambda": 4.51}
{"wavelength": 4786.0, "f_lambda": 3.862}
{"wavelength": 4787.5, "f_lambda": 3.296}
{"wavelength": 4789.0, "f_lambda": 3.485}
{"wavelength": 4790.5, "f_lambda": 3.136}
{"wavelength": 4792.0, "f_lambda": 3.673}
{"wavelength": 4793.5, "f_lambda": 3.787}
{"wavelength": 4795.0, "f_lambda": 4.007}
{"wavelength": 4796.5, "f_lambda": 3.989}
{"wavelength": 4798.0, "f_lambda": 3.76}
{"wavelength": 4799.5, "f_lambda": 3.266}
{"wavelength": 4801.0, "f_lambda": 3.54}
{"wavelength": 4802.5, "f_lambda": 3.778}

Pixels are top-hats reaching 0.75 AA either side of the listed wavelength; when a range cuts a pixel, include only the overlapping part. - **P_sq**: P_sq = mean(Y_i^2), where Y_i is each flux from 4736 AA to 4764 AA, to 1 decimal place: 13.6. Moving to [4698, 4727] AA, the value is 13.3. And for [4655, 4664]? 12.8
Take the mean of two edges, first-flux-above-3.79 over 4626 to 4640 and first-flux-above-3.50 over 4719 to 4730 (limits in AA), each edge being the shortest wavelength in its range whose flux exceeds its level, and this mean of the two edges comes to 4676.5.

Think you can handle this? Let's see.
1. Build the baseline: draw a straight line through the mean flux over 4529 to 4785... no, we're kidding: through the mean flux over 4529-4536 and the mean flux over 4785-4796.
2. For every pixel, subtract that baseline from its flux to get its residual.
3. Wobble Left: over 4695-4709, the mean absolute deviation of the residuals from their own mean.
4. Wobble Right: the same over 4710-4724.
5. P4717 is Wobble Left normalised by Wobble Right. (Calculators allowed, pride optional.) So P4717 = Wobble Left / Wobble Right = 1.46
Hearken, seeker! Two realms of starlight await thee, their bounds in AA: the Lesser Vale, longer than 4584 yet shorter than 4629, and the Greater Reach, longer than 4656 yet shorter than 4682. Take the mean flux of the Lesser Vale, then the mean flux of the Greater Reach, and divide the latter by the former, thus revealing 0.95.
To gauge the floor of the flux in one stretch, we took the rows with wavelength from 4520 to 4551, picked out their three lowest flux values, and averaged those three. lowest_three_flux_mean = 3.01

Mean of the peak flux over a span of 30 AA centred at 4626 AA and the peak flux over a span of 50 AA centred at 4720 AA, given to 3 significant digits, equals 4.48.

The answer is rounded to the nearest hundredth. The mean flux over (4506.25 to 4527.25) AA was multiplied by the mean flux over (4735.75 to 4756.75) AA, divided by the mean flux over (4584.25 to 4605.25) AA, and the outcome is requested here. 3.46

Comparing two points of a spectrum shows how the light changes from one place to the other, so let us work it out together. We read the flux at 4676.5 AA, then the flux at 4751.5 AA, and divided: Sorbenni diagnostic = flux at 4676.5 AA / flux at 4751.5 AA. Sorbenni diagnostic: 1.06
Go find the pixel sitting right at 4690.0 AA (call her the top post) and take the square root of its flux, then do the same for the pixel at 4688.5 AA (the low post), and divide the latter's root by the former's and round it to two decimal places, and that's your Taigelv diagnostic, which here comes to 1.12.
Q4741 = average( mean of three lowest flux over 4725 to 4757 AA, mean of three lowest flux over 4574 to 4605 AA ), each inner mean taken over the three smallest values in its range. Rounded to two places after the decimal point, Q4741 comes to 2.87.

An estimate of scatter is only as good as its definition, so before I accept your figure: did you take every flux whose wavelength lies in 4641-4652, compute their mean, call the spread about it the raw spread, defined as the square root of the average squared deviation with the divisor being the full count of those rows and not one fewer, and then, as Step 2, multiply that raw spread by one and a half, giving 0.73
